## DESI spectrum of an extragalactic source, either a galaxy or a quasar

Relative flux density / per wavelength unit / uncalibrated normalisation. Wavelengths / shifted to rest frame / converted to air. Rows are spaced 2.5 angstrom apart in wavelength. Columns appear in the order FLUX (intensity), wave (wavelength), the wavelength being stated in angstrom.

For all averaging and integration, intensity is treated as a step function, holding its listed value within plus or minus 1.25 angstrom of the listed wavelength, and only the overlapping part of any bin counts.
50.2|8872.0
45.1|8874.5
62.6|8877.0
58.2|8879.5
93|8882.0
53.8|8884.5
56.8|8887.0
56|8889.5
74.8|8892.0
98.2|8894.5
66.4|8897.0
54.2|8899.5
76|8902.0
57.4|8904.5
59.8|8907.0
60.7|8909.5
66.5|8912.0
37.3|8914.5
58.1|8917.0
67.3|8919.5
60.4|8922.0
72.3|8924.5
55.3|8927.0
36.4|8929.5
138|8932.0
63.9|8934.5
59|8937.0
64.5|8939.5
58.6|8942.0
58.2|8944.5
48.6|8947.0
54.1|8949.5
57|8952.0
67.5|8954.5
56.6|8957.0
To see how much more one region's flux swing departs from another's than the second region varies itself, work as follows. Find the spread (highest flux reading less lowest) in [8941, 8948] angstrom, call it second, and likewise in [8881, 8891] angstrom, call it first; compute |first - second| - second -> 19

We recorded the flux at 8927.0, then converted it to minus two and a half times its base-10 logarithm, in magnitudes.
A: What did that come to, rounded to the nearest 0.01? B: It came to -4.36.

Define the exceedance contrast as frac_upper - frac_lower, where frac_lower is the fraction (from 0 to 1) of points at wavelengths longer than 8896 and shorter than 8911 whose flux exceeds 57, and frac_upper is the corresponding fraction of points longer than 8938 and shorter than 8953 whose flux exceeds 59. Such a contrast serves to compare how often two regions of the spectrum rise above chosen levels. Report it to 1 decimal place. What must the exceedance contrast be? -0.7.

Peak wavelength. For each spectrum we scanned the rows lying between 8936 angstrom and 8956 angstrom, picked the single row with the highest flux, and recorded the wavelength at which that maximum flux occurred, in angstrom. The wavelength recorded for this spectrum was 8954.5 angstrom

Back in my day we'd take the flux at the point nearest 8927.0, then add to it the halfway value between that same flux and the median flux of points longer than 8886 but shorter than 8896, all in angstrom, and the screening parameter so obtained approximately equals 116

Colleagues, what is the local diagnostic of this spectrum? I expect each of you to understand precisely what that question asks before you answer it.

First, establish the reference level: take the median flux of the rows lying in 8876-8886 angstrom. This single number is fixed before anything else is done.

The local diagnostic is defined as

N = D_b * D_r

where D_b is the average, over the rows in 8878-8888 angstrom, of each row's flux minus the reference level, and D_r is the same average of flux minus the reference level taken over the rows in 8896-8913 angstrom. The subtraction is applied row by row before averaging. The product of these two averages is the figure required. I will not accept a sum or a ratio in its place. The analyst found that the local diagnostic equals 13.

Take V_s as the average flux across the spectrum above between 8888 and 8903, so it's 71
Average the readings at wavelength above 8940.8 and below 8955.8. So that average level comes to 57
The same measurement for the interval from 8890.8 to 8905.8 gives 71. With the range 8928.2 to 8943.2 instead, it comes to 70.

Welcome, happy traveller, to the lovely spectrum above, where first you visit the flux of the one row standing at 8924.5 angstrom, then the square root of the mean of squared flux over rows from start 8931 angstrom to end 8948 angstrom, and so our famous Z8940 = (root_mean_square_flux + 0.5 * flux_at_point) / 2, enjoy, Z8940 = 56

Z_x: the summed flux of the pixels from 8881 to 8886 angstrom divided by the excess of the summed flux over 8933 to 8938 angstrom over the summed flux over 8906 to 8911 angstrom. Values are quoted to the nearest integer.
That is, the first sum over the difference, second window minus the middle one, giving 61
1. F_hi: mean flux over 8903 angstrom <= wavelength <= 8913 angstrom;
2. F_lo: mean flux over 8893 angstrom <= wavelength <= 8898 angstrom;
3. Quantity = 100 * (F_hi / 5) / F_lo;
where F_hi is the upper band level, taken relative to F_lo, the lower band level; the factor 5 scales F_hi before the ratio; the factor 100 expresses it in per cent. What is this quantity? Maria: 15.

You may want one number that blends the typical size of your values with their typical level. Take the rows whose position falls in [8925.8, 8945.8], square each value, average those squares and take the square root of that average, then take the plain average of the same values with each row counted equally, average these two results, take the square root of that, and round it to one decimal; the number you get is 8.3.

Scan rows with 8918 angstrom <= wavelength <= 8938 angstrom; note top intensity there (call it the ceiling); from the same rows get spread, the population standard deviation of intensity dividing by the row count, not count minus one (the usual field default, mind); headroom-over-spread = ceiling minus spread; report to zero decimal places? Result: 110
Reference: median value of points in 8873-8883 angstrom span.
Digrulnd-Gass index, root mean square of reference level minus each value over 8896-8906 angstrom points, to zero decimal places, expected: 9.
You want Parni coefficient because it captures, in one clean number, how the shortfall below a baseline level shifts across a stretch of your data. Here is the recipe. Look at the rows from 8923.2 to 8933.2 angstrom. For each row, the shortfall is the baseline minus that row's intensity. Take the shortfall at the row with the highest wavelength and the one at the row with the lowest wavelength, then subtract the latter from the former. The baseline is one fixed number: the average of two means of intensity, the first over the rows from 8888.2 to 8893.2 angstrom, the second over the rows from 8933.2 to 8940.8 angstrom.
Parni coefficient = -66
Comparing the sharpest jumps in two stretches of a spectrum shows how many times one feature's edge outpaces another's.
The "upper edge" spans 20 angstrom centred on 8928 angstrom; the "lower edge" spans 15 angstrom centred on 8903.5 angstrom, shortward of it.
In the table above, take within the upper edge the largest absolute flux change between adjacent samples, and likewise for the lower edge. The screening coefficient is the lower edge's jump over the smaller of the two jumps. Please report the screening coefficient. 1.0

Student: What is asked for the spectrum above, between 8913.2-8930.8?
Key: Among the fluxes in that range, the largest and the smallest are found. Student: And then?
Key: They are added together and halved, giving 54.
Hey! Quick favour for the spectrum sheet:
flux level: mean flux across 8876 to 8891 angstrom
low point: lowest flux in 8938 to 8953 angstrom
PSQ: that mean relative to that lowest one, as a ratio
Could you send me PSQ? 1.3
